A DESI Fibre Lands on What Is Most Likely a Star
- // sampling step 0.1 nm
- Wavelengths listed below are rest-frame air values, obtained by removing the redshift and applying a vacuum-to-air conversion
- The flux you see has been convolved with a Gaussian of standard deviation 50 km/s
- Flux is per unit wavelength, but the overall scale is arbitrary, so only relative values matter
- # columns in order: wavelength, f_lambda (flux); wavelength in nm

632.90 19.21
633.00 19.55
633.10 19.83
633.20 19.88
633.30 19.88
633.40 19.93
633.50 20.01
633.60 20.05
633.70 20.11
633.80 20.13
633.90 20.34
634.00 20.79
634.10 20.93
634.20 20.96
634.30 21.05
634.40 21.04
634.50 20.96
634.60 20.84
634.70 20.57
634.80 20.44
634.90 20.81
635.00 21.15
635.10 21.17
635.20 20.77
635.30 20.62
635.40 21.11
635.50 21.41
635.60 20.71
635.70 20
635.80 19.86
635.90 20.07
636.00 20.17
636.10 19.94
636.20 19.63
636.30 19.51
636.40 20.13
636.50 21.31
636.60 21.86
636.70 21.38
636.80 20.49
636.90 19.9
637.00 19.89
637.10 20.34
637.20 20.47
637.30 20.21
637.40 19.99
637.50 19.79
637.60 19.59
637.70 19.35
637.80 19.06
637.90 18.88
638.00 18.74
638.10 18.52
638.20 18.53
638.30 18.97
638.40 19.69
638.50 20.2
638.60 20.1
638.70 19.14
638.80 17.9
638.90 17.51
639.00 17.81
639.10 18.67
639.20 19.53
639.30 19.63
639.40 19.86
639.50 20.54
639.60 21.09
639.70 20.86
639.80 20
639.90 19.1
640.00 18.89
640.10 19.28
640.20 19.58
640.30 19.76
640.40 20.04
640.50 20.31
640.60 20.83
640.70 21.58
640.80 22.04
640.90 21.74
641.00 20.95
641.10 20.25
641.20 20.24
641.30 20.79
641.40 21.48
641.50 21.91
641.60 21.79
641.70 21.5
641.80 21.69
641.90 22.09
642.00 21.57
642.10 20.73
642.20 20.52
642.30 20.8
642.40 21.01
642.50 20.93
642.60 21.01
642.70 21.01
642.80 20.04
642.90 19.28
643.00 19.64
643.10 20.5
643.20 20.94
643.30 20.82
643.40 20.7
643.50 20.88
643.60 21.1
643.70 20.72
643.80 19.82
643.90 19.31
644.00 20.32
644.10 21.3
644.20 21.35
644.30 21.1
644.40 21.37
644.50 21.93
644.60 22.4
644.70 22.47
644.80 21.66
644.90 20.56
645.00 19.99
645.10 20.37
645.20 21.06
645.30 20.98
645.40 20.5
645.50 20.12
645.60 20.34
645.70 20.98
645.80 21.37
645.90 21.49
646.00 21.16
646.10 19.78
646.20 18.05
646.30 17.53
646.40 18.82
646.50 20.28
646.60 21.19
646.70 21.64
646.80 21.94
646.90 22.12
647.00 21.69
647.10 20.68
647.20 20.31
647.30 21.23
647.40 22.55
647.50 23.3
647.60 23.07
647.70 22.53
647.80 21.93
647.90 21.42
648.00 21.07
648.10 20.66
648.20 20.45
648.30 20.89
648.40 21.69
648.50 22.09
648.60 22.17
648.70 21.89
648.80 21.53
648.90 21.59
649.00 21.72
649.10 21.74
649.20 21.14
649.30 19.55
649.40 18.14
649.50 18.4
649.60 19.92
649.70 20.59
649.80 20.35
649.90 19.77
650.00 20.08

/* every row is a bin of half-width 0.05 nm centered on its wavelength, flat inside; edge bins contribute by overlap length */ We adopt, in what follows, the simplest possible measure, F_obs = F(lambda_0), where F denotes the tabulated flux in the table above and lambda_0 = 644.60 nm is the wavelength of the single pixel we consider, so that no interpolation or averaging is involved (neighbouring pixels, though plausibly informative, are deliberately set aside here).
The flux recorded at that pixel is 22.4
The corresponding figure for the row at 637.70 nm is 19.35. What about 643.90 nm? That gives 19.31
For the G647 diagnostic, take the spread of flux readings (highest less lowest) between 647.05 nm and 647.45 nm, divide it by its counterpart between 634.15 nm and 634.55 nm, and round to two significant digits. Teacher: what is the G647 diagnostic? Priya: 25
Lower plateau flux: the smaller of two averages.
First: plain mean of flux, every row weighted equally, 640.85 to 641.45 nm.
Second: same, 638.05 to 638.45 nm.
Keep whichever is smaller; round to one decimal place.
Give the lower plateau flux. 18.9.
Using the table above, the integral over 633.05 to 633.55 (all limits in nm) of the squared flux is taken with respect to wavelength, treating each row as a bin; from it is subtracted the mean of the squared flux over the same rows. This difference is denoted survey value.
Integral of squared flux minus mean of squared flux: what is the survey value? -198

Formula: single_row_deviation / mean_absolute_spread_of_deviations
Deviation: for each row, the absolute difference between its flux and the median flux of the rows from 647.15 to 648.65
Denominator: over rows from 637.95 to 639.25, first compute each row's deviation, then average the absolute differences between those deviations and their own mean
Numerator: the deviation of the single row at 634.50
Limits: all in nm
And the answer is 1.1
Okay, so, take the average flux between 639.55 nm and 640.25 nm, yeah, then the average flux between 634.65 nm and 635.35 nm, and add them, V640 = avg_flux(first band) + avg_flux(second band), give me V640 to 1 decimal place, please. 40.6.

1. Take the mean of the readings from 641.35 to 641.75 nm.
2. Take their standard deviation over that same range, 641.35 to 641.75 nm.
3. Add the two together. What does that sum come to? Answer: 21.9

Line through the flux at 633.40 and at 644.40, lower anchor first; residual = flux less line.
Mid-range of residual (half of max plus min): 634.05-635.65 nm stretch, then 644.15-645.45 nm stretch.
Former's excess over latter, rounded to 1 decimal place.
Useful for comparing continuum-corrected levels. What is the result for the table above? 1.0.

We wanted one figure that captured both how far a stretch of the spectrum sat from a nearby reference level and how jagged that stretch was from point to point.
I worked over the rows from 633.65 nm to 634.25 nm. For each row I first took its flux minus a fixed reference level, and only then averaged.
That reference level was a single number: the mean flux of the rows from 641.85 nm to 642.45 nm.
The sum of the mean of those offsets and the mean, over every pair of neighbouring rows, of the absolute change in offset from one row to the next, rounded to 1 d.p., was -0.4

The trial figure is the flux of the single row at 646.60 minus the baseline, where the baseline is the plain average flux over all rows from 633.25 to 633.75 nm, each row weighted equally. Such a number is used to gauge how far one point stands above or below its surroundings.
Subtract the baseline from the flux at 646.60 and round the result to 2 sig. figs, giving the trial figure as 1.2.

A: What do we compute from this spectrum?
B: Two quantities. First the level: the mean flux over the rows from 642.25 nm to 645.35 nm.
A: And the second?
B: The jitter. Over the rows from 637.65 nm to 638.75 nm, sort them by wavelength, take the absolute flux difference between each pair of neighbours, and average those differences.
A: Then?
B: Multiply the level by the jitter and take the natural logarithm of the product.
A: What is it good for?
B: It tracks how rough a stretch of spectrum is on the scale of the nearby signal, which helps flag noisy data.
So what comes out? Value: 2.01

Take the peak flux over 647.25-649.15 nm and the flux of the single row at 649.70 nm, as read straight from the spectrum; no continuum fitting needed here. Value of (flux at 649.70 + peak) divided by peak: 1.88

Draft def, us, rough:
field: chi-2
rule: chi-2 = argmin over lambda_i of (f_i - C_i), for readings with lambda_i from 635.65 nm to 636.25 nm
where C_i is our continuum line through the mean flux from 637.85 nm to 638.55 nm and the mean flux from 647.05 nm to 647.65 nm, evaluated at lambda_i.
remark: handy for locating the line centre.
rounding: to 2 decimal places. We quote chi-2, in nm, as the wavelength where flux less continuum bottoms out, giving 636.20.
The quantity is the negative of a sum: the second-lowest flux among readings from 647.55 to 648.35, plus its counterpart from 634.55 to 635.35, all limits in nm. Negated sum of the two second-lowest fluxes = -41.2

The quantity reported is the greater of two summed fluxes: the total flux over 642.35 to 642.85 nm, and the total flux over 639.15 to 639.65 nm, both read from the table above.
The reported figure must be 104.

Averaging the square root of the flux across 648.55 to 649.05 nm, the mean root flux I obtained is 4.67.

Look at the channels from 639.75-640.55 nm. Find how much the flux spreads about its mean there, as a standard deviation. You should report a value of 0.5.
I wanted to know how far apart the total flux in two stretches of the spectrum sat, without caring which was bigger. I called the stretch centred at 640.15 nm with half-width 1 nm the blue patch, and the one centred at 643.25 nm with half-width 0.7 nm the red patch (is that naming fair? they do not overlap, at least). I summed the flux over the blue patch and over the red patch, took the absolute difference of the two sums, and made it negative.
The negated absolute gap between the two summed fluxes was -120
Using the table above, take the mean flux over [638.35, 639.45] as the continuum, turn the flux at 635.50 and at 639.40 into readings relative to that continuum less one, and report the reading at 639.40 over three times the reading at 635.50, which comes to 0.11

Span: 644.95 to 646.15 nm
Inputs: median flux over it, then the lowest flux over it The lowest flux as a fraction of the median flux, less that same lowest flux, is -18.8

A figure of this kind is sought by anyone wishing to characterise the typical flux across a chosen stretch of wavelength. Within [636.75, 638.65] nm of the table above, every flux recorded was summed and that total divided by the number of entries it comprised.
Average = 19.6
